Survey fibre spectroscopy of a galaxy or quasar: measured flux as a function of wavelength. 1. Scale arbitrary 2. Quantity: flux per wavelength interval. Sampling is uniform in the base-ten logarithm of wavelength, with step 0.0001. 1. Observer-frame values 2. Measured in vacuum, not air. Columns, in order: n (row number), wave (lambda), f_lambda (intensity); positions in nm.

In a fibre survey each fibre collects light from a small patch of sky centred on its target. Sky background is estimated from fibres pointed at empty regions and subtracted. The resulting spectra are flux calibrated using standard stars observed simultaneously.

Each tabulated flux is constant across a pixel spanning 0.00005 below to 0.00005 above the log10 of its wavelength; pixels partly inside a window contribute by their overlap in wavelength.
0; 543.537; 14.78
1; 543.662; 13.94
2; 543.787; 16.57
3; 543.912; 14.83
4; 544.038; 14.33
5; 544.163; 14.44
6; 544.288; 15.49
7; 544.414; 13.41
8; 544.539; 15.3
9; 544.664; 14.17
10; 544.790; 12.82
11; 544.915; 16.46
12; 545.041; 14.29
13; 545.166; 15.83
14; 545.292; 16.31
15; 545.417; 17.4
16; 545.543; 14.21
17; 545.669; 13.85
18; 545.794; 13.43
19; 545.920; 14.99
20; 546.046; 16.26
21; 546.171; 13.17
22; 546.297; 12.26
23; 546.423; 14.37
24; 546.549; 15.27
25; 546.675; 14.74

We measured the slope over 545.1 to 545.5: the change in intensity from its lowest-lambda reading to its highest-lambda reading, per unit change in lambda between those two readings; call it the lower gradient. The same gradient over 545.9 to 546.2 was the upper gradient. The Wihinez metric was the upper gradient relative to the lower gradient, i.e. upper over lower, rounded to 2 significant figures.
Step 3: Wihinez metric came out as -1.2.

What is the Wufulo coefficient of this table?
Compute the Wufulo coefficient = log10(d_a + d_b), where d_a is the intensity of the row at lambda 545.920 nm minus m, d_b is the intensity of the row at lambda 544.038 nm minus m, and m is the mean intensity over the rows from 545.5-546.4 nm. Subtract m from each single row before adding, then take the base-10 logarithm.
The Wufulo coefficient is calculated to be 0.1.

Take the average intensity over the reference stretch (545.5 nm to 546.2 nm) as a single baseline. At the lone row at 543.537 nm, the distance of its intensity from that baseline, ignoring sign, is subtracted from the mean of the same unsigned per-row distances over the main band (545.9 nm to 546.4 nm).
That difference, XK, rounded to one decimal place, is 1.0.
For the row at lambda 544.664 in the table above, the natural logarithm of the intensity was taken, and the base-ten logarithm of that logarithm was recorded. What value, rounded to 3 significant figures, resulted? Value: 0.423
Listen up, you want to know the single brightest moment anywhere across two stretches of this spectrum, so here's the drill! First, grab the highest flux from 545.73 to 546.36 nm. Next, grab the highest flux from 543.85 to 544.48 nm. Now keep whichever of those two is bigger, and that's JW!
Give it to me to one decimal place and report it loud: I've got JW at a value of 16.3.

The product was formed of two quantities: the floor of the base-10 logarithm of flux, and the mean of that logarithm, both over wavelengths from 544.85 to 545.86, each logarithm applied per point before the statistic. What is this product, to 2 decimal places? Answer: 1.33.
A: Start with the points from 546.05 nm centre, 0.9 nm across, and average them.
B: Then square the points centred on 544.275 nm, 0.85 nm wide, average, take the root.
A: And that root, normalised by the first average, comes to 1.04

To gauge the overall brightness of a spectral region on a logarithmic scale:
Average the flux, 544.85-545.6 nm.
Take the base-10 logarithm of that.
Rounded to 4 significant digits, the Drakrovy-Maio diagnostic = 1.197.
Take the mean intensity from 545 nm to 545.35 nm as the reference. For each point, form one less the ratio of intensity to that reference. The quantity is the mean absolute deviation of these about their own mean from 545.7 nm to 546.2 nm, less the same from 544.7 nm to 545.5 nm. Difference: -0.009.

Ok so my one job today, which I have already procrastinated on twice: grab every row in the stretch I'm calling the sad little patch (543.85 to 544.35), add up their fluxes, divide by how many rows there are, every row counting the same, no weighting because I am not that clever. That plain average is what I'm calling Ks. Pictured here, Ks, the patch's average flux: 14.8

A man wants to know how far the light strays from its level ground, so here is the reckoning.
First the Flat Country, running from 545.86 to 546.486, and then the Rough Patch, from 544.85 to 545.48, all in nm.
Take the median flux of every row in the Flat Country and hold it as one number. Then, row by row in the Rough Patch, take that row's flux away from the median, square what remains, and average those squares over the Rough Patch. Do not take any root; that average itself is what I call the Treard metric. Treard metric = 3.9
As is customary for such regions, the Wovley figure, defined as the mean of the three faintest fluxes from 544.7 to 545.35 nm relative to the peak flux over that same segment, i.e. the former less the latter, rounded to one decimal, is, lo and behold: -2.1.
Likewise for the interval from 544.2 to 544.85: -2.0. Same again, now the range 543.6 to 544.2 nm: -2.3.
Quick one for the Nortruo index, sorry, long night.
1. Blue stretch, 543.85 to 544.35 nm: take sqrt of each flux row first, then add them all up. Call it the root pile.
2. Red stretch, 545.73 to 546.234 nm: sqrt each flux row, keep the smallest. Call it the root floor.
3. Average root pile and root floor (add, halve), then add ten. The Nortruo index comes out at 19.5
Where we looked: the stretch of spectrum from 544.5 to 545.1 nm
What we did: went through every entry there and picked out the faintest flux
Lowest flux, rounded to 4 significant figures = 12.82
